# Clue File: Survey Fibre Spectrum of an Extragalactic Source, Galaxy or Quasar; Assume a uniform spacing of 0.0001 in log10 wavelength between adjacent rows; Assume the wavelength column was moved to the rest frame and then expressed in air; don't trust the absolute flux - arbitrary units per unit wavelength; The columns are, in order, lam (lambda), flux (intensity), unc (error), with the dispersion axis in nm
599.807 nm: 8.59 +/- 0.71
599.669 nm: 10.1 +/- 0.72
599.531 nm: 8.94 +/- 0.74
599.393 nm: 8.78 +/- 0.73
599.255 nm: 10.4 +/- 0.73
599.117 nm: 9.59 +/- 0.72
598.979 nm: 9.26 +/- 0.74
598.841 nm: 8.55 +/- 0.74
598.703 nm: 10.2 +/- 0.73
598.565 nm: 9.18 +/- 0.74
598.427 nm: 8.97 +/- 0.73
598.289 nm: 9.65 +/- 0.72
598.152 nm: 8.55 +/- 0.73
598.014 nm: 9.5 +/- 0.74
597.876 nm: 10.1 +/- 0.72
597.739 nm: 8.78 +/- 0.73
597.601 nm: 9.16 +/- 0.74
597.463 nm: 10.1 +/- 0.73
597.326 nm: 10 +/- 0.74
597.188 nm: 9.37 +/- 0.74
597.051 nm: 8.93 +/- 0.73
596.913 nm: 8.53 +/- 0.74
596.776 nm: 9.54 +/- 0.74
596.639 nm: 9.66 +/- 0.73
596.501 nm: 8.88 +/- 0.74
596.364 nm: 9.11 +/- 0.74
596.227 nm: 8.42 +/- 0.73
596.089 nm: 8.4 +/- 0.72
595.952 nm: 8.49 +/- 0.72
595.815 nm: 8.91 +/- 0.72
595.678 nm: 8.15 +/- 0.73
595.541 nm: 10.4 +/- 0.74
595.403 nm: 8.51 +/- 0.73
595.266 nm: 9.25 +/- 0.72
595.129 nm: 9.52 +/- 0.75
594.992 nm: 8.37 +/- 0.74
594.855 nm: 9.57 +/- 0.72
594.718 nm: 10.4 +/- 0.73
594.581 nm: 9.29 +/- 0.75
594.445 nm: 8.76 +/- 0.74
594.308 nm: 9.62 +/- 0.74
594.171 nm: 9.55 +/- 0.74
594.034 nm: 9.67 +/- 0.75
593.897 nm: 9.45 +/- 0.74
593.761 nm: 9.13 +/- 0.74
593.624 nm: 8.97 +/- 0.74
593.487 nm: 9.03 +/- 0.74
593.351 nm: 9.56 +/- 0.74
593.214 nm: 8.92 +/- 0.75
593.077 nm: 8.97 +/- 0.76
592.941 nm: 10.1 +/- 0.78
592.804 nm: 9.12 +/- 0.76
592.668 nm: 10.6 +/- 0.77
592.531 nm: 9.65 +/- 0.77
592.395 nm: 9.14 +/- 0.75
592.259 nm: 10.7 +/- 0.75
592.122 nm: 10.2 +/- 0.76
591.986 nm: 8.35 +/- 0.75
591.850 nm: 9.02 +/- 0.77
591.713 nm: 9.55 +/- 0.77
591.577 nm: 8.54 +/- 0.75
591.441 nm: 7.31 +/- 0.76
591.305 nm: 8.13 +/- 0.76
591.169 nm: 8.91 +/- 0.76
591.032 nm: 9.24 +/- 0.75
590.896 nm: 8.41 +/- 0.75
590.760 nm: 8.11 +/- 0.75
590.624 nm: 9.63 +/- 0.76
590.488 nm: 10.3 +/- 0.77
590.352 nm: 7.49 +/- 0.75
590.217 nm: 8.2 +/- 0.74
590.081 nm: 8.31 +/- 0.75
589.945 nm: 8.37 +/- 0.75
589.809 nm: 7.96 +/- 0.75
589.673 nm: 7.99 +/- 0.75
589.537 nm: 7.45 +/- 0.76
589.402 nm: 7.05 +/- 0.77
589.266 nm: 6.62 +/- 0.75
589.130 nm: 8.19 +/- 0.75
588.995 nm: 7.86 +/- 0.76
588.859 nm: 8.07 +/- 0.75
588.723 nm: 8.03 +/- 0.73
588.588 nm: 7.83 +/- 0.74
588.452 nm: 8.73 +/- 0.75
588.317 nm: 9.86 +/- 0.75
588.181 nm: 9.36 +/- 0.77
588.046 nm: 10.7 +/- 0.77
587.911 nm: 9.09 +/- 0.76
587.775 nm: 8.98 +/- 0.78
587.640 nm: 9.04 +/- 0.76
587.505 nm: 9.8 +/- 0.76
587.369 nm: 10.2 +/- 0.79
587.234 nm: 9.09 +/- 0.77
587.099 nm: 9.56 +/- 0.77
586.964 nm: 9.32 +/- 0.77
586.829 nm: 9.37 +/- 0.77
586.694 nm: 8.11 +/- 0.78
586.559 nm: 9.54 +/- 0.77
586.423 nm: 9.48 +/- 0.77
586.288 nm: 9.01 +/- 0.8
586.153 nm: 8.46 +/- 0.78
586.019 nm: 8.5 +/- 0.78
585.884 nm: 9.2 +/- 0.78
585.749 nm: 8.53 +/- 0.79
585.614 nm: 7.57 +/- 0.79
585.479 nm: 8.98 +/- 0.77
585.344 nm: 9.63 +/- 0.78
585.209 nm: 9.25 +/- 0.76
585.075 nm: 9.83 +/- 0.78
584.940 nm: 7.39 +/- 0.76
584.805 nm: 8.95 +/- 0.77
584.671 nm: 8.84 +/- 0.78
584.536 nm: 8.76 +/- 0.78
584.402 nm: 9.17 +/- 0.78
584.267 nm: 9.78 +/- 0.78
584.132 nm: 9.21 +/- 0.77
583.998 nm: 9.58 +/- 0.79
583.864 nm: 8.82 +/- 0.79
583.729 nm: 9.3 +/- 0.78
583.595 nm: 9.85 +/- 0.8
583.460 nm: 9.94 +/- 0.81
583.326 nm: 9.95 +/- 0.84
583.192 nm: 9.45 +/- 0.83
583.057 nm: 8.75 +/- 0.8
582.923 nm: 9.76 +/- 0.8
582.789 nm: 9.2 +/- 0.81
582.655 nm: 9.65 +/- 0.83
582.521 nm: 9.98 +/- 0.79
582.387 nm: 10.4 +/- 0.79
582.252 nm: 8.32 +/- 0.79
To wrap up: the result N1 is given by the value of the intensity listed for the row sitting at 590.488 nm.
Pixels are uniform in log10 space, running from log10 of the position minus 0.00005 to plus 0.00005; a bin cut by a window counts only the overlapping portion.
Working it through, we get 10.3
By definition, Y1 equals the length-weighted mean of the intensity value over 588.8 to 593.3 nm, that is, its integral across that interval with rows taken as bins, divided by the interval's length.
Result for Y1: 8.69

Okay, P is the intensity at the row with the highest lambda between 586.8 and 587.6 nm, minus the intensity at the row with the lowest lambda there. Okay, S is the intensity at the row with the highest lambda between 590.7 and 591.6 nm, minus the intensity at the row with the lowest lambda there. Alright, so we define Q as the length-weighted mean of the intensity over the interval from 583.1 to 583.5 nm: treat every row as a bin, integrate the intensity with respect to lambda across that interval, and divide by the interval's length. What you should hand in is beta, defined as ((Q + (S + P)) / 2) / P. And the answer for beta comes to 12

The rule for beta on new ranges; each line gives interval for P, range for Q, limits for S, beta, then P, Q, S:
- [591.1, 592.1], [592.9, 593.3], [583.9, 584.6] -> -7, -0.56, 9.28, -0.82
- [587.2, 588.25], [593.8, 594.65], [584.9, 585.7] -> 18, 0.27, 9.39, 0.18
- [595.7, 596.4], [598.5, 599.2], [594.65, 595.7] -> 18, 0.20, 9.37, -2.25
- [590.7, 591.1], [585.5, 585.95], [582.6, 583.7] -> 4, 1.13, 8.48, 0.20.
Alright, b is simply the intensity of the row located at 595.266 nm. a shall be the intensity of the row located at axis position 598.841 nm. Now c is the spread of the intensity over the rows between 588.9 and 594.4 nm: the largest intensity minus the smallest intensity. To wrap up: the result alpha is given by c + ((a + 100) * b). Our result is 1008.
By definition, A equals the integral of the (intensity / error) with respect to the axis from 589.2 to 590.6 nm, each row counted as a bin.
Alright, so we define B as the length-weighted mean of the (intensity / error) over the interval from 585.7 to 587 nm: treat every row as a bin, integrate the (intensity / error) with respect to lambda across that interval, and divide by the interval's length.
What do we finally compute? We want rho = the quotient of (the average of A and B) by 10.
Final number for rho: 1.32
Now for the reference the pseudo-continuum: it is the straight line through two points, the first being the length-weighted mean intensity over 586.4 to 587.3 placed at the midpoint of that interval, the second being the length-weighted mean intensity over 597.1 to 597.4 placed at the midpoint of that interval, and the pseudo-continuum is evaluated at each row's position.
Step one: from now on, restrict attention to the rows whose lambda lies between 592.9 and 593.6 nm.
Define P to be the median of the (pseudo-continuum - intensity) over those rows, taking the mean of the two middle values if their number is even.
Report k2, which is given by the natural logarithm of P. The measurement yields -0.8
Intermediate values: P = 0.46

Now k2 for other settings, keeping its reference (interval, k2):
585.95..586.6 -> -1.8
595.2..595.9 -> -0.4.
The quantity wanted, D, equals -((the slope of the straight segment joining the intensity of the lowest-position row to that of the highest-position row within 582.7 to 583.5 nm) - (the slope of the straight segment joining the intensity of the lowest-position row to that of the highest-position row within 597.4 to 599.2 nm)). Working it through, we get -1.41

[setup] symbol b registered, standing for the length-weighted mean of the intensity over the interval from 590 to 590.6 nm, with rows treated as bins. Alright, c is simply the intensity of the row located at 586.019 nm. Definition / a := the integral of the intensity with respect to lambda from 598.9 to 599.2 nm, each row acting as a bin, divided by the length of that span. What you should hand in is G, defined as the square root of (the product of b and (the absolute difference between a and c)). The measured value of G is 2.85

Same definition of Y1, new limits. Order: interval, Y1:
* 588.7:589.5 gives 7.61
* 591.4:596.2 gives 9.24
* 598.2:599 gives 9.28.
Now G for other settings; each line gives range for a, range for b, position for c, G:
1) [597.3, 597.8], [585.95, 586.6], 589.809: 3.69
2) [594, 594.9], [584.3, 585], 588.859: 3.59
